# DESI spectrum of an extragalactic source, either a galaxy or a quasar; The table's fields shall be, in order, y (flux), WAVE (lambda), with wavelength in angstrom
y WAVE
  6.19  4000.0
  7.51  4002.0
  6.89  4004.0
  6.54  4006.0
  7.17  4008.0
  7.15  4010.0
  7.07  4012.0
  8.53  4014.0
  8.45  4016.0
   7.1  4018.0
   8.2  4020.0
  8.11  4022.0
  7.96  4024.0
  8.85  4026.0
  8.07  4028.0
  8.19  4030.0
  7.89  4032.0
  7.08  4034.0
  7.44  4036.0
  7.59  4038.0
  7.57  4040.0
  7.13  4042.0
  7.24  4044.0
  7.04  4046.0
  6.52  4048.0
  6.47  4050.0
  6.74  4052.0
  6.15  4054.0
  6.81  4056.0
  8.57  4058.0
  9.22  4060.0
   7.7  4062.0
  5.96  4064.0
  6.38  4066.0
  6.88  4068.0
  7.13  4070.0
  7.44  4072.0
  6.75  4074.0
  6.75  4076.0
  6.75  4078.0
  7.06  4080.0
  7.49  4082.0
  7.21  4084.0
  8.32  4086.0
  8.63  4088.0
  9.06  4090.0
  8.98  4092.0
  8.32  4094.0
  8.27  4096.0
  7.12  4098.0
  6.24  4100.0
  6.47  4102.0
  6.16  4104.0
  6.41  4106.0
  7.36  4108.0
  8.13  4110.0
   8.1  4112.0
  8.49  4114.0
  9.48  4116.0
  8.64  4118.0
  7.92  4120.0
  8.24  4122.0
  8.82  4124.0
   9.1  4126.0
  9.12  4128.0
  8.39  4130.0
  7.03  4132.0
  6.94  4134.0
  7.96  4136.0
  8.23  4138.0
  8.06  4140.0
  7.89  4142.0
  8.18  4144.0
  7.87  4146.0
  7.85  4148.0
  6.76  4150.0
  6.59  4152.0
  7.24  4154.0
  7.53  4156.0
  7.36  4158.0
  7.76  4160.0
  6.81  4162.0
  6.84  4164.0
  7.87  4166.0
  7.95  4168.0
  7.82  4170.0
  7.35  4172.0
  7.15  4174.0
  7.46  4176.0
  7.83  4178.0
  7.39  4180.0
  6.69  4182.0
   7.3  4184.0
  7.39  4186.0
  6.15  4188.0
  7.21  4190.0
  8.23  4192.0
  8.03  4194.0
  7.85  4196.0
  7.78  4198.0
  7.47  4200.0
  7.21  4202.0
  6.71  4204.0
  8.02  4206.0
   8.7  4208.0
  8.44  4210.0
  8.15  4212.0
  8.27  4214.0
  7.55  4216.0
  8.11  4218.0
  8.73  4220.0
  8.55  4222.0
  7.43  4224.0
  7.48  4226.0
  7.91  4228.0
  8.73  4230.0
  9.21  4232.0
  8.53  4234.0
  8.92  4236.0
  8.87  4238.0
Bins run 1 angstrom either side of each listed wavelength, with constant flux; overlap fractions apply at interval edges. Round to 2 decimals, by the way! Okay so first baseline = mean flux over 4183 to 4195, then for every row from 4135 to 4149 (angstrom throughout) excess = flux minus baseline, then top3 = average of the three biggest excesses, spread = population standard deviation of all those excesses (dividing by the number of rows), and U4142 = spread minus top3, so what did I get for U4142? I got -0.63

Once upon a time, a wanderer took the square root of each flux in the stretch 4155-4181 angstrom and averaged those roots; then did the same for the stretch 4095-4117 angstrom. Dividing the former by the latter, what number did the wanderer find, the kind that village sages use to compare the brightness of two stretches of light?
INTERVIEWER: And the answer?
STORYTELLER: 1.00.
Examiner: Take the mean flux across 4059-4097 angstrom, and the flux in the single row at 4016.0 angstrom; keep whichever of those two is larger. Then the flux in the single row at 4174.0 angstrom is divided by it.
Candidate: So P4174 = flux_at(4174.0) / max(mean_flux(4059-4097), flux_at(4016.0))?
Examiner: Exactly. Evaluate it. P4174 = 0.85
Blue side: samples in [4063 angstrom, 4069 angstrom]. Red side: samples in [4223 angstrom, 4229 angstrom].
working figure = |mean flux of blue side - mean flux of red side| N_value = 1.2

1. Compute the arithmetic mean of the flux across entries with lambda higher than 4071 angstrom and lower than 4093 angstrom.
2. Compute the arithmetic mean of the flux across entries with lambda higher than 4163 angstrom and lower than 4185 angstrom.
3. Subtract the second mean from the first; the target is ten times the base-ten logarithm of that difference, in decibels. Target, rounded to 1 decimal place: -6.0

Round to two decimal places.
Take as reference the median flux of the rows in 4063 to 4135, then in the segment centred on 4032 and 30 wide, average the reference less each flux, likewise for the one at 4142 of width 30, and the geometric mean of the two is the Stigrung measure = 0.24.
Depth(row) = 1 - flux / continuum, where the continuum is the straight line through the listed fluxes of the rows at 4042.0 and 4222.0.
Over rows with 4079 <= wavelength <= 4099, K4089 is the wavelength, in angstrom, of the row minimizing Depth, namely 4090.0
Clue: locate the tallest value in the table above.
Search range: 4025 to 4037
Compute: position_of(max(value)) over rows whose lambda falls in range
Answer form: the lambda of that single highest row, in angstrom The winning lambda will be 4026.0 angstrom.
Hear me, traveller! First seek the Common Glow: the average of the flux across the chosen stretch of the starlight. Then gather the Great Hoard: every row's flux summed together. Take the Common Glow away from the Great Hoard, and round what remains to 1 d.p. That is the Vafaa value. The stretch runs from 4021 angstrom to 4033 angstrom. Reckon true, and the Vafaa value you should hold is 40.9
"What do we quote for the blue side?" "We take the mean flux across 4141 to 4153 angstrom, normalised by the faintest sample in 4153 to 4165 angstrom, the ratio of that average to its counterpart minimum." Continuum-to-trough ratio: 1.10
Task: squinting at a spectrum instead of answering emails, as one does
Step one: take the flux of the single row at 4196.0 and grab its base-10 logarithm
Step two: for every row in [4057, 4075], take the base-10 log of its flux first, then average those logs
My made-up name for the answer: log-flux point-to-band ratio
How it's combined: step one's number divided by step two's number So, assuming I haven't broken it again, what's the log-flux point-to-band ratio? 1.04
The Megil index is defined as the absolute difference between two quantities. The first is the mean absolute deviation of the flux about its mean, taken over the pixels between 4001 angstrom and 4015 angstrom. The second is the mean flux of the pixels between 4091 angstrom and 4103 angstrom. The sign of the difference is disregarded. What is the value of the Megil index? 7.1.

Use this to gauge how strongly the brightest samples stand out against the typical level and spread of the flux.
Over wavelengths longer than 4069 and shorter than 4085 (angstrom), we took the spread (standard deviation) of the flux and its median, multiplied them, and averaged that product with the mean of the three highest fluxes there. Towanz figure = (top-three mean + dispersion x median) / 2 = 5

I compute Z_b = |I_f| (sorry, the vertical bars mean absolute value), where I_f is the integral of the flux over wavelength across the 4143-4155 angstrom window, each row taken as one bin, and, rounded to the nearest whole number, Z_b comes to 89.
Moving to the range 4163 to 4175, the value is 90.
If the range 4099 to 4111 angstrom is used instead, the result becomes 82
